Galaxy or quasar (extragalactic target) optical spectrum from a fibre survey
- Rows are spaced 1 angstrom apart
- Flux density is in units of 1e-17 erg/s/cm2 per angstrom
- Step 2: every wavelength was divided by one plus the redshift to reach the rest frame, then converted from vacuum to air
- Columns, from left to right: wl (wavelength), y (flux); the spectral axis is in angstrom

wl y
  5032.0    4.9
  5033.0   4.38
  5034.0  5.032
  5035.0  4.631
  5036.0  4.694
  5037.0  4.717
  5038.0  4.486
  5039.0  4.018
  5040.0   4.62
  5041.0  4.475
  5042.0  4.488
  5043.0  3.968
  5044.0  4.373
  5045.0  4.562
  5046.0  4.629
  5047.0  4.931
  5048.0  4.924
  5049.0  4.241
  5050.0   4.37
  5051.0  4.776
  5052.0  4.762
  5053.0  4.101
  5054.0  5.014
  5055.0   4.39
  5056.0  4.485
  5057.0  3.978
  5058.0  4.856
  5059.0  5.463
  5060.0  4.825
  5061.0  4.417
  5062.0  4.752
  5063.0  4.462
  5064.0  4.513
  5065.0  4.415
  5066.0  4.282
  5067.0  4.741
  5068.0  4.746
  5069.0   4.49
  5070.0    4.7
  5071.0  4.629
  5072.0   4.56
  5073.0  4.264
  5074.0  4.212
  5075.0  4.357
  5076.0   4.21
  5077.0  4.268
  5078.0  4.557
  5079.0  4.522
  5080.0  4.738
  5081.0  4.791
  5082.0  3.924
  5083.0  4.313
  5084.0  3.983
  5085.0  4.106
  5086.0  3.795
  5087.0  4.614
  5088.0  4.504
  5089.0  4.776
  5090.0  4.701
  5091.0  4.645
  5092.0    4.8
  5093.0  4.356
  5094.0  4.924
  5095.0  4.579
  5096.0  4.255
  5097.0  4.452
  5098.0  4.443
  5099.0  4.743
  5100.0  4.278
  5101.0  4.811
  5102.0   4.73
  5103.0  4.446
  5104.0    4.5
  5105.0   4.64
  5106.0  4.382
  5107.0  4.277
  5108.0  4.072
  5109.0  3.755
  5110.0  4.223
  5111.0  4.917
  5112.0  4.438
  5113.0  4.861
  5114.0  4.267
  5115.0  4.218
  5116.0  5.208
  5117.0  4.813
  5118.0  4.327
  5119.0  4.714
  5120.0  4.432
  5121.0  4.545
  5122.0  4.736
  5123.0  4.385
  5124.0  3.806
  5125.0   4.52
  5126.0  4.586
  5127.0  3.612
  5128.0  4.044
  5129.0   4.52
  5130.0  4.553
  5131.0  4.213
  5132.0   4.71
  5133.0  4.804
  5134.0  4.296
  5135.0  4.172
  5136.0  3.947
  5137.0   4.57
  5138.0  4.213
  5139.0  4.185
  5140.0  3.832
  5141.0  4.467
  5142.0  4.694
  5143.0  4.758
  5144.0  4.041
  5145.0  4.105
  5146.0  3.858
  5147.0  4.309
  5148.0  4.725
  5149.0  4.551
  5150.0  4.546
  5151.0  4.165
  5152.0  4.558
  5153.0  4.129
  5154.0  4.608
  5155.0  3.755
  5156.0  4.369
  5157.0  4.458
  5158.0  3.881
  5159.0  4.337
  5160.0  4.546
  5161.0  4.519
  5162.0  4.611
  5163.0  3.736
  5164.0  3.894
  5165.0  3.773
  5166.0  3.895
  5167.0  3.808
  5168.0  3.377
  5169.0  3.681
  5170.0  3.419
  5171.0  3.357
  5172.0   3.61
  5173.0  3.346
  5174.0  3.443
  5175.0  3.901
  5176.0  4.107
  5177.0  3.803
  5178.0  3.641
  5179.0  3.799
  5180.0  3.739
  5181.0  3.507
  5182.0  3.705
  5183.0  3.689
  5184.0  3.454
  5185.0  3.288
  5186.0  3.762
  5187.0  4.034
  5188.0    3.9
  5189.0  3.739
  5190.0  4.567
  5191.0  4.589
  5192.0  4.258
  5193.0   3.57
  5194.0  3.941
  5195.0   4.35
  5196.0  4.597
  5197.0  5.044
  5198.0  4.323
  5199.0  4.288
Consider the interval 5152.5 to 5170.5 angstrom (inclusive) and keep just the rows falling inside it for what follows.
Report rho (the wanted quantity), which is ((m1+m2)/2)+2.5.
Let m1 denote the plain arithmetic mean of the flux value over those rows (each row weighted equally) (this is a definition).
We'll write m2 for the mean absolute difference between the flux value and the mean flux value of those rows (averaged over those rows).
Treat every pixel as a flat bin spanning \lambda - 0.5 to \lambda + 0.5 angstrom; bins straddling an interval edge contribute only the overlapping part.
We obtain 4.70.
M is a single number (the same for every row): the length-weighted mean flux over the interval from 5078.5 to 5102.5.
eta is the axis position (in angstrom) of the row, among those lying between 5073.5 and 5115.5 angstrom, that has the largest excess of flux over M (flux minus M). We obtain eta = 5094.0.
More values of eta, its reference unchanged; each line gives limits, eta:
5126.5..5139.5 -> 5133.0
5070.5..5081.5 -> 5081.0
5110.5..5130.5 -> 5116.0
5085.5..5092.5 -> 5092.0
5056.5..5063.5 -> 5059.0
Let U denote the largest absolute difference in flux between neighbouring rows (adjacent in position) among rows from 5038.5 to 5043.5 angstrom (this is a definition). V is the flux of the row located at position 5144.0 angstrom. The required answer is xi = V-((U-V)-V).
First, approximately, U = 0.60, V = 4.041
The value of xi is 11.5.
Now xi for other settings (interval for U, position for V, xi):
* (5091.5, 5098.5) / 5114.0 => 12.2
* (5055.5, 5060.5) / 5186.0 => 10.4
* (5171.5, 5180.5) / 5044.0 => 12.7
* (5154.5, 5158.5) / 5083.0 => 12.3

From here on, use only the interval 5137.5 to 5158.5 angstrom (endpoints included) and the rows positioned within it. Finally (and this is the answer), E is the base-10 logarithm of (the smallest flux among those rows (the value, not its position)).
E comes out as 0.57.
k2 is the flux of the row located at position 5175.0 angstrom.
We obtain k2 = 3.901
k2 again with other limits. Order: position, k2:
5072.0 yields 4.56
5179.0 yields 3.799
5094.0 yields 4.924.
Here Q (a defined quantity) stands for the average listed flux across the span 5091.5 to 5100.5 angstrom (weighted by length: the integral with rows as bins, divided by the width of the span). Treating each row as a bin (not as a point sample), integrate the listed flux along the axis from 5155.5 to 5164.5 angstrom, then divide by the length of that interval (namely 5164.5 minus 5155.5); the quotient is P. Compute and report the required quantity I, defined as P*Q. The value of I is 19.3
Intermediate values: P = 4.3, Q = 4.5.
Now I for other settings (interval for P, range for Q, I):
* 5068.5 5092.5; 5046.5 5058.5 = 20.3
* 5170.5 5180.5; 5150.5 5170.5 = 15.0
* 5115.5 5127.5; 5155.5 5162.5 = 19.6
